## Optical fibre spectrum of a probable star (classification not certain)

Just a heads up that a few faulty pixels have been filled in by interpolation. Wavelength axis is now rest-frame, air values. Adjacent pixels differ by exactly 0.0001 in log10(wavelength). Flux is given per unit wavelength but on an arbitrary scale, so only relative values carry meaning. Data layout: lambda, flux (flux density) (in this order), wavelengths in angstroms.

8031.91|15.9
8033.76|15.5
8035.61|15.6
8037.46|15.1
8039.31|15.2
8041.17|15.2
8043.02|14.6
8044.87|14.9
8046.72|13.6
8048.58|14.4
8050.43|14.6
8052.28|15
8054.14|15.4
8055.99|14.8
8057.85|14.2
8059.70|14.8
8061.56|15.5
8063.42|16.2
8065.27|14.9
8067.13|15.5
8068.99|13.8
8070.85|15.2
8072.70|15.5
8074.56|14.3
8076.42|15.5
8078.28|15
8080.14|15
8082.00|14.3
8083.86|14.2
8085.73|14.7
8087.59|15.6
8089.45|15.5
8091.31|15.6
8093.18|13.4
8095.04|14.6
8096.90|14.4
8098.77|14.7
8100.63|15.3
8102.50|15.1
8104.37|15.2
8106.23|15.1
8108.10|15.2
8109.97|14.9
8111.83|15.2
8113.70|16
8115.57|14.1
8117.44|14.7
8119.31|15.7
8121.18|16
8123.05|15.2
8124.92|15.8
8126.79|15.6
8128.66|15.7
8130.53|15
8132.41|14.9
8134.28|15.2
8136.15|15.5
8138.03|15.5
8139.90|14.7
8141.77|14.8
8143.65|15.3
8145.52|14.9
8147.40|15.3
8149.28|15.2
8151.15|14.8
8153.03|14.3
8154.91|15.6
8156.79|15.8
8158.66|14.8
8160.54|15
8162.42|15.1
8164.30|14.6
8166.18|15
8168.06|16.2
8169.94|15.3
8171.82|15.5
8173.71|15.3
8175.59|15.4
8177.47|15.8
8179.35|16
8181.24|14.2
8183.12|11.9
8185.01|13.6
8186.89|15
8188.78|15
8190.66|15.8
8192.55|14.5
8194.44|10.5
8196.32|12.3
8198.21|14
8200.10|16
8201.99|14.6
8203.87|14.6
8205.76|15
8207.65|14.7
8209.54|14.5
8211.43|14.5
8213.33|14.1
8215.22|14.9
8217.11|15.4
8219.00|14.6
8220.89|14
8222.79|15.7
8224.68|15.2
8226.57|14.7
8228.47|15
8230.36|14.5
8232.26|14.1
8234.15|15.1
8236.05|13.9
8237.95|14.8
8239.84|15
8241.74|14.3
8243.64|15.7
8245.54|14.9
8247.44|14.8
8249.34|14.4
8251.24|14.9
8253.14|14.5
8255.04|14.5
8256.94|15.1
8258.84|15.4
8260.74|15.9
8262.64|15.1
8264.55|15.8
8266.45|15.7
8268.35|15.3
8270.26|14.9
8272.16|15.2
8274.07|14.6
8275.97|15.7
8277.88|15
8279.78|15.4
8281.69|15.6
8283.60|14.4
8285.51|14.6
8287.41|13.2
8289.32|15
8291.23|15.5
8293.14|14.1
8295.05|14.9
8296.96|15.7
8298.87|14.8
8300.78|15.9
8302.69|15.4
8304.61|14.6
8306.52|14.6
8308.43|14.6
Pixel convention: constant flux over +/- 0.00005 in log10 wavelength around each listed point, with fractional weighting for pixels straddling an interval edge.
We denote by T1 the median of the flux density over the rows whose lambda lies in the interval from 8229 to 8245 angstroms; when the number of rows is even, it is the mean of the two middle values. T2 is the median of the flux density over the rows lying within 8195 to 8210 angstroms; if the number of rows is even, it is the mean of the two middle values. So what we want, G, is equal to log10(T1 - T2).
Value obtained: -1.30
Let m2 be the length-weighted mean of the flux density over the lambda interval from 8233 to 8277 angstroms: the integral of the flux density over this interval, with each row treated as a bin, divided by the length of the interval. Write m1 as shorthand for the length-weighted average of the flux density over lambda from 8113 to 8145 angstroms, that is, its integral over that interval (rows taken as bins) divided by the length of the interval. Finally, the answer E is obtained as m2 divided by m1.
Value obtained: 0.984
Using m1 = 15.27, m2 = 15.0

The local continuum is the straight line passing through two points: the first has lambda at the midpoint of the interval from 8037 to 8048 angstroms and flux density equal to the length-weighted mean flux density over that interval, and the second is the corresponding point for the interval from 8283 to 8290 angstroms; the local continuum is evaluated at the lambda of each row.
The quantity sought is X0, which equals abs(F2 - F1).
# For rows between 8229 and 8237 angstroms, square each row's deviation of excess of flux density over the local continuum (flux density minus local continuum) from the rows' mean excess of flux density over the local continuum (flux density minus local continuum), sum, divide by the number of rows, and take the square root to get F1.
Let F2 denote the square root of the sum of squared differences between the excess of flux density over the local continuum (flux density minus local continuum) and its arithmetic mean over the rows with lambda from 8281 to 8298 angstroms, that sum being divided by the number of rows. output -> 0.31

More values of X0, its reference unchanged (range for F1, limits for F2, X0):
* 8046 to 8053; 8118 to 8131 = 0.19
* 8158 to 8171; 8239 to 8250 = 0.03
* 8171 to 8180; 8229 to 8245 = 0.29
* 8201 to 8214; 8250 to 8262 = 0.26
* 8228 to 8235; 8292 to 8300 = 0.17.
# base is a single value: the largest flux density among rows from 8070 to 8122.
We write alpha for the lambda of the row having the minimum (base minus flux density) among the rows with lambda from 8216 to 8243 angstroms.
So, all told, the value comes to 8222.79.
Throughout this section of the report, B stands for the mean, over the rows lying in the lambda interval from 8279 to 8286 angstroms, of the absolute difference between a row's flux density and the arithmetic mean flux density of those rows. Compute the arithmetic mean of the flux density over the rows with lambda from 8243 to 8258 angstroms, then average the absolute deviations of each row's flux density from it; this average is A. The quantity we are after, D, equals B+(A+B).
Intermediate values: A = 0.3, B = 0.50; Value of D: 1.30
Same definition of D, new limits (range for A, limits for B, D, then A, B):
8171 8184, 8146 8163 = 1.71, 1.0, 0.33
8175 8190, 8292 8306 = 2.08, 1.0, 0.52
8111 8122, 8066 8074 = 1.82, 0.6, 0.60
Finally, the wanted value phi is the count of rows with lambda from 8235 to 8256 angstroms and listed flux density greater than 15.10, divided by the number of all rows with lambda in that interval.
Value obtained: 0.09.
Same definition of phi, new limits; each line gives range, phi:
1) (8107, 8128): 0.73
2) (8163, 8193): 0.50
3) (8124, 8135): 0.67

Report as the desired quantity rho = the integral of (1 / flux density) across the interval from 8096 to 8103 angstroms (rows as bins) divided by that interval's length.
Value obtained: 0.0673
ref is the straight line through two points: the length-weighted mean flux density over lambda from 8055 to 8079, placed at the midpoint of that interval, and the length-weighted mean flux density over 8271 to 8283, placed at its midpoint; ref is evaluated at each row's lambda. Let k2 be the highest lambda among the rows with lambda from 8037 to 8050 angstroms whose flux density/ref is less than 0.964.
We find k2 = 8048.58 angstroms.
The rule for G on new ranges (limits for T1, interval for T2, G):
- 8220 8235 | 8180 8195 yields -0.30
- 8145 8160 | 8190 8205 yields -0.30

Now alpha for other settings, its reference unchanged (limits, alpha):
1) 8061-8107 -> 8063.42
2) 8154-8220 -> 8168.06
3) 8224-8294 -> 8260.74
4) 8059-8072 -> 8063.42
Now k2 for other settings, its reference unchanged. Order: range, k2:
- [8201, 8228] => 8220.89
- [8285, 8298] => 8293.14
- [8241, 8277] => 8274.07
